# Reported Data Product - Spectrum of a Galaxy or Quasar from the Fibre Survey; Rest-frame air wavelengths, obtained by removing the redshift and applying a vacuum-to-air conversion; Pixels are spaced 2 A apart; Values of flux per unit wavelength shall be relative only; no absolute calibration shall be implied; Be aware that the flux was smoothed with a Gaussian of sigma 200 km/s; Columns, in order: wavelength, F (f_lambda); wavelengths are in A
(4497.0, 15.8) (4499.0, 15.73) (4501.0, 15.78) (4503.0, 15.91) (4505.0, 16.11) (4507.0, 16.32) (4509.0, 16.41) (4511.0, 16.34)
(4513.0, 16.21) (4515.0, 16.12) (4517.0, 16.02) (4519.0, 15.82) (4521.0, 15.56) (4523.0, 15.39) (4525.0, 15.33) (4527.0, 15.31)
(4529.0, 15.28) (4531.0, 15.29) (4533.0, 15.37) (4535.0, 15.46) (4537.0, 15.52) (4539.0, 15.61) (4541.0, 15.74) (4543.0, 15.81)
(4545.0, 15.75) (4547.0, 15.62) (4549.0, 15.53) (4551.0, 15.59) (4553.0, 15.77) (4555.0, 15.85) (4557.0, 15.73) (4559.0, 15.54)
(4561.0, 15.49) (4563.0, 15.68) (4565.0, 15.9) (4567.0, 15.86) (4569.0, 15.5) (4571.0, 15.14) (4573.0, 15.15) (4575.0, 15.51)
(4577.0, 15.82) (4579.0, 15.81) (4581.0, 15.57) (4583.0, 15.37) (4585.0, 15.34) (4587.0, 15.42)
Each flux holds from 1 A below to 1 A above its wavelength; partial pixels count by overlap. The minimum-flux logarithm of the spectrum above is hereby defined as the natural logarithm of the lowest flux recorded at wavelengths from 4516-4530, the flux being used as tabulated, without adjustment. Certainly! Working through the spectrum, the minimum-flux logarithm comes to 2.73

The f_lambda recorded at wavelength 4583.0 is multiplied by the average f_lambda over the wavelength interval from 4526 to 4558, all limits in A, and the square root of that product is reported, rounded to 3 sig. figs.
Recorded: 15.5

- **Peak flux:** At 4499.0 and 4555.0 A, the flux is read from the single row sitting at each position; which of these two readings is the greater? 15.85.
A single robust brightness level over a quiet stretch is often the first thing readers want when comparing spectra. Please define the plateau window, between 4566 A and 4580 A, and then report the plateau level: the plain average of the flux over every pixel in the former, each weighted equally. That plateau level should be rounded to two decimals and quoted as 15.54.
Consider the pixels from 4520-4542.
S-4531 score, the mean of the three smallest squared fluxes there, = 234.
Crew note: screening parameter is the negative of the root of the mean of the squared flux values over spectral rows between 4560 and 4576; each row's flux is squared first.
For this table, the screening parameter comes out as -15.5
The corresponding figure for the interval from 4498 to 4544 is -15.8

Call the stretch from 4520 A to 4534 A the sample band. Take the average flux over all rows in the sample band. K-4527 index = 15.4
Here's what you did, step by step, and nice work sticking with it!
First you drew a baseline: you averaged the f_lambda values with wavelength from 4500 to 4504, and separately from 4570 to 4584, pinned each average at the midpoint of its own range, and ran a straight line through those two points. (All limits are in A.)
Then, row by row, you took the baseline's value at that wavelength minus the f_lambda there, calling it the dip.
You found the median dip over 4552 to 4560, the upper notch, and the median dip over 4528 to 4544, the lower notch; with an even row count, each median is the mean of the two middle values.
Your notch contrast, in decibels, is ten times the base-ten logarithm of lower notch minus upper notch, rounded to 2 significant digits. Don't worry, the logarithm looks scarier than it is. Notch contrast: -4.5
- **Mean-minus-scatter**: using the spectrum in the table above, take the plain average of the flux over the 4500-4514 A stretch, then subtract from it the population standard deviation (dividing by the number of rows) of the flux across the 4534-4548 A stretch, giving 16.0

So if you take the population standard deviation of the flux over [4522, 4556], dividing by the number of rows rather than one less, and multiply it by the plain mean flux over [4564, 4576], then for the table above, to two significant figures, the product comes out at 2.9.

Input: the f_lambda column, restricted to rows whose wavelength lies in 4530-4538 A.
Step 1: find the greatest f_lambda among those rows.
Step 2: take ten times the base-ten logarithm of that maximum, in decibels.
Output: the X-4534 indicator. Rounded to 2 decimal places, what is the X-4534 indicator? 11.91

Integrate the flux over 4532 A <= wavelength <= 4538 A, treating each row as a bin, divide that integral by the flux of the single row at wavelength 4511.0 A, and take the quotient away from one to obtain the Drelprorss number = -4.67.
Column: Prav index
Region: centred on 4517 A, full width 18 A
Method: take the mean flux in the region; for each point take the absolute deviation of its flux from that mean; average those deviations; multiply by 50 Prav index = 17.2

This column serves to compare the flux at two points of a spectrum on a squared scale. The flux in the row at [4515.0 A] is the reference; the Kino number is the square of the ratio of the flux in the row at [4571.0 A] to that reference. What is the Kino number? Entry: 0.88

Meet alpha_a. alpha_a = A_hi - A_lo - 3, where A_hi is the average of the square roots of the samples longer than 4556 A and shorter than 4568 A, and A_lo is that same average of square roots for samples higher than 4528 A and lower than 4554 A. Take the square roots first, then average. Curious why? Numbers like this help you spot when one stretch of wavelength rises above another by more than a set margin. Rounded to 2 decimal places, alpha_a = -2.98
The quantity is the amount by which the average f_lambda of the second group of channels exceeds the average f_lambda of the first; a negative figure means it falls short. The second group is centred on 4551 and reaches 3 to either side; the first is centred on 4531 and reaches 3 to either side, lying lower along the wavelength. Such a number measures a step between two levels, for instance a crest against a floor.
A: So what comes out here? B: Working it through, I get 0.32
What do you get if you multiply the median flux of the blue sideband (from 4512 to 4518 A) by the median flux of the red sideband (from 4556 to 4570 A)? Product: 253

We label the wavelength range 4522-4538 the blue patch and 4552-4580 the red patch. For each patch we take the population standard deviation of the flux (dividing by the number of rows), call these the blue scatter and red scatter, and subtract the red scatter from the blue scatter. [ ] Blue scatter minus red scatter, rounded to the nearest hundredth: -0.16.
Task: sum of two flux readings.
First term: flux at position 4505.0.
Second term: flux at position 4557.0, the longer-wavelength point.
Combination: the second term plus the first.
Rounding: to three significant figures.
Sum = 31.8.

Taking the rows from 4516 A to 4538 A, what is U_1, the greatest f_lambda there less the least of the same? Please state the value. 0.74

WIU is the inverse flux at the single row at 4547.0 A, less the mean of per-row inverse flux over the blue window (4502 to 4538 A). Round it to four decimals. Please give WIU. 0.0005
